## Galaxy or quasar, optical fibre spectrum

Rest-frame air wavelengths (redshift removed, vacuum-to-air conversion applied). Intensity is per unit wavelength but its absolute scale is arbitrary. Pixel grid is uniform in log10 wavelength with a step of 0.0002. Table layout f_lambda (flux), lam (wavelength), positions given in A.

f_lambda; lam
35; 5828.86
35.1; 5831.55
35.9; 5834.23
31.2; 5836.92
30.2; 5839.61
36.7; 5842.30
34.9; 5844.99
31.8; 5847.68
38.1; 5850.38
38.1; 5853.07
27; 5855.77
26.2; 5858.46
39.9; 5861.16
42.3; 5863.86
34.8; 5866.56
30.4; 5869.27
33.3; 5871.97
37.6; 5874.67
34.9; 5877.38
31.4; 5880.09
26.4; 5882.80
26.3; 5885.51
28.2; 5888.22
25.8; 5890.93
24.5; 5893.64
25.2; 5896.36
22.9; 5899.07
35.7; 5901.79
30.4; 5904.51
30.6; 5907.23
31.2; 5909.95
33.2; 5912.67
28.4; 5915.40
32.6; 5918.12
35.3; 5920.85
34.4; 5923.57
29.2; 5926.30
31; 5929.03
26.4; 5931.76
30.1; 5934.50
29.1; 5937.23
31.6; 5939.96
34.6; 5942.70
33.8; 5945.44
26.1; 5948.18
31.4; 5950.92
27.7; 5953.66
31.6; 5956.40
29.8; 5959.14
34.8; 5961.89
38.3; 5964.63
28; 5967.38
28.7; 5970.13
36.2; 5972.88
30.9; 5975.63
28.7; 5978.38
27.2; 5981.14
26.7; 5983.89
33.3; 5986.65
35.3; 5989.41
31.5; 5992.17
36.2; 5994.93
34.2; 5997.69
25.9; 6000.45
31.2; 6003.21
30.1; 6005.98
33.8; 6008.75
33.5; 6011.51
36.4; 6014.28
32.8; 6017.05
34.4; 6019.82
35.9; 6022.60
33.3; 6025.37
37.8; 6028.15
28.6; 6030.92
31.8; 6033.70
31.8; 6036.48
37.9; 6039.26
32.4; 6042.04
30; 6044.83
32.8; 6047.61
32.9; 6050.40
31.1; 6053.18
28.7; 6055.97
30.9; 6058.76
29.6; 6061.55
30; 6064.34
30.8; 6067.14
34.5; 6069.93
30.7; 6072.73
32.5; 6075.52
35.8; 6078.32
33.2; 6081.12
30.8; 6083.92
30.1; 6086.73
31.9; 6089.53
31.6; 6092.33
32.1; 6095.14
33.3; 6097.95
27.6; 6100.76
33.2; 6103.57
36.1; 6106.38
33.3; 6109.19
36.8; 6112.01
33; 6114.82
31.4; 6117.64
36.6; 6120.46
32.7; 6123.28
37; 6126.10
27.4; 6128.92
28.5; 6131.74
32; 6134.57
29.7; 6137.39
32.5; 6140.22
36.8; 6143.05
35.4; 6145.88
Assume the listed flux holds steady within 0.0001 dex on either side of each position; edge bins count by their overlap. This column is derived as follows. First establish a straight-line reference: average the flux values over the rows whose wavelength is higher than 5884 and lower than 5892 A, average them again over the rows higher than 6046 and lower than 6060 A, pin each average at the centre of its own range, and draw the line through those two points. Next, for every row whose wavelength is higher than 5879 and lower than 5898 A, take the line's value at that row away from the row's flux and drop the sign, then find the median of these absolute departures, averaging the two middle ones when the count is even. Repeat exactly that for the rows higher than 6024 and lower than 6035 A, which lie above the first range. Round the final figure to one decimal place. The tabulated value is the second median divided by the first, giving 1.7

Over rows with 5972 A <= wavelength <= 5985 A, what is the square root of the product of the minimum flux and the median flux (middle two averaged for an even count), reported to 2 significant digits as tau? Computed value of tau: 28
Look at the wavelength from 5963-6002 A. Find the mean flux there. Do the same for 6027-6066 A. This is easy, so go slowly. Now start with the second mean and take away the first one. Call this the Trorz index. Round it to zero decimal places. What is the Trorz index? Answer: 0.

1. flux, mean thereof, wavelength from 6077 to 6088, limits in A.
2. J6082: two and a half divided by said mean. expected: 0.0770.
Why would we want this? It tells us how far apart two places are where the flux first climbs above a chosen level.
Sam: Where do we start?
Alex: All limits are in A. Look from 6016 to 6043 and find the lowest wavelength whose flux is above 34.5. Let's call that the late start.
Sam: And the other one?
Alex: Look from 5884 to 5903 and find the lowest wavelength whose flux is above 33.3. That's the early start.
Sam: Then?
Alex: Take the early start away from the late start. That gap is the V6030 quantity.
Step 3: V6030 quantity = 120.8 A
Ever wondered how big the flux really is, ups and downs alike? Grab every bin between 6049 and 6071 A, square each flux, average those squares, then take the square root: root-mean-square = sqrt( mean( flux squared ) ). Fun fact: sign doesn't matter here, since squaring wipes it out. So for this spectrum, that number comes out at 31.1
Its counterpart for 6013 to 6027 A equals 34.6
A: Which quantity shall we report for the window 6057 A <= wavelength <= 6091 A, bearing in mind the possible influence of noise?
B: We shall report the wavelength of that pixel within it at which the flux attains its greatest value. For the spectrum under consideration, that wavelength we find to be 6078.32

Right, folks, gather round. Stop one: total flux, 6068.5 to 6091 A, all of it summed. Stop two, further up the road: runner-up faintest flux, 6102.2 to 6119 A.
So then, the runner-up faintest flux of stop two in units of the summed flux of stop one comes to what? 0.13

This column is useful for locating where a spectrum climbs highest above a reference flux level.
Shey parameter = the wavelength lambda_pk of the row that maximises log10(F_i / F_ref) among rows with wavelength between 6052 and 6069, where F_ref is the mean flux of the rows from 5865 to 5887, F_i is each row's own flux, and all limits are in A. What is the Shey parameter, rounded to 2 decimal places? 6053.18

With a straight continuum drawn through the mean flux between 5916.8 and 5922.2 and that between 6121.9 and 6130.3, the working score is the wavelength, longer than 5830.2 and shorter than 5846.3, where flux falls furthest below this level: 5839.61 A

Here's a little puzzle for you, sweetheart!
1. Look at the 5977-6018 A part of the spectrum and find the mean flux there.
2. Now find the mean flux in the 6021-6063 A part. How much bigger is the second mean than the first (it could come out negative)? 0.6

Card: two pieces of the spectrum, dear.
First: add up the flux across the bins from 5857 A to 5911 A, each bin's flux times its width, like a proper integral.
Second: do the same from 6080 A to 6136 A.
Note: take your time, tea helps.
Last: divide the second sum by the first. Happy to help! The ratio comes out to 1.09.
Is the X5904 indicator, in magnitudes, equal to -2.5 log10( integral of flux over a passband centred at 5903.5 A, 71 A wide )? -8.3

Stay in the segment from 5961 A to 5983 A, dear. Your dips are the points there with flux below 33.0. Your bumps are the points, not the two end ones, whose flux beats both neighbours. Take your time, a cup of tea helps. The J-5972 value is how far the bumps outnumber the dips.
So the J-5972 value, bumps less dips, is -3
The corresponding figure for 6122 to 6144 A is -4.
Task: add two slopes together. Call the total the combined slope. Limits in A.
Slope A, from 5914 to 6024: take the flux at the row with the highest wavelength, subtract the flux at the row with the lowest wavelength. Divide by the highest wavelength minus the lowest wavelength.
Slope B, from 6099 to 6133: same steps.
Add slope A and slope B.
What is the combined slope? 0.10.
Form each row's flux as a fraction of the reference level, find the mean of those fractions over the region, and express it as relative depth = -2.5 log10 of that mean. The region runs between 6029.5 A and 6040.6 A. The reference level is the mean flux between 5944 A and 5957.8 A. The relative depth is -0.08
